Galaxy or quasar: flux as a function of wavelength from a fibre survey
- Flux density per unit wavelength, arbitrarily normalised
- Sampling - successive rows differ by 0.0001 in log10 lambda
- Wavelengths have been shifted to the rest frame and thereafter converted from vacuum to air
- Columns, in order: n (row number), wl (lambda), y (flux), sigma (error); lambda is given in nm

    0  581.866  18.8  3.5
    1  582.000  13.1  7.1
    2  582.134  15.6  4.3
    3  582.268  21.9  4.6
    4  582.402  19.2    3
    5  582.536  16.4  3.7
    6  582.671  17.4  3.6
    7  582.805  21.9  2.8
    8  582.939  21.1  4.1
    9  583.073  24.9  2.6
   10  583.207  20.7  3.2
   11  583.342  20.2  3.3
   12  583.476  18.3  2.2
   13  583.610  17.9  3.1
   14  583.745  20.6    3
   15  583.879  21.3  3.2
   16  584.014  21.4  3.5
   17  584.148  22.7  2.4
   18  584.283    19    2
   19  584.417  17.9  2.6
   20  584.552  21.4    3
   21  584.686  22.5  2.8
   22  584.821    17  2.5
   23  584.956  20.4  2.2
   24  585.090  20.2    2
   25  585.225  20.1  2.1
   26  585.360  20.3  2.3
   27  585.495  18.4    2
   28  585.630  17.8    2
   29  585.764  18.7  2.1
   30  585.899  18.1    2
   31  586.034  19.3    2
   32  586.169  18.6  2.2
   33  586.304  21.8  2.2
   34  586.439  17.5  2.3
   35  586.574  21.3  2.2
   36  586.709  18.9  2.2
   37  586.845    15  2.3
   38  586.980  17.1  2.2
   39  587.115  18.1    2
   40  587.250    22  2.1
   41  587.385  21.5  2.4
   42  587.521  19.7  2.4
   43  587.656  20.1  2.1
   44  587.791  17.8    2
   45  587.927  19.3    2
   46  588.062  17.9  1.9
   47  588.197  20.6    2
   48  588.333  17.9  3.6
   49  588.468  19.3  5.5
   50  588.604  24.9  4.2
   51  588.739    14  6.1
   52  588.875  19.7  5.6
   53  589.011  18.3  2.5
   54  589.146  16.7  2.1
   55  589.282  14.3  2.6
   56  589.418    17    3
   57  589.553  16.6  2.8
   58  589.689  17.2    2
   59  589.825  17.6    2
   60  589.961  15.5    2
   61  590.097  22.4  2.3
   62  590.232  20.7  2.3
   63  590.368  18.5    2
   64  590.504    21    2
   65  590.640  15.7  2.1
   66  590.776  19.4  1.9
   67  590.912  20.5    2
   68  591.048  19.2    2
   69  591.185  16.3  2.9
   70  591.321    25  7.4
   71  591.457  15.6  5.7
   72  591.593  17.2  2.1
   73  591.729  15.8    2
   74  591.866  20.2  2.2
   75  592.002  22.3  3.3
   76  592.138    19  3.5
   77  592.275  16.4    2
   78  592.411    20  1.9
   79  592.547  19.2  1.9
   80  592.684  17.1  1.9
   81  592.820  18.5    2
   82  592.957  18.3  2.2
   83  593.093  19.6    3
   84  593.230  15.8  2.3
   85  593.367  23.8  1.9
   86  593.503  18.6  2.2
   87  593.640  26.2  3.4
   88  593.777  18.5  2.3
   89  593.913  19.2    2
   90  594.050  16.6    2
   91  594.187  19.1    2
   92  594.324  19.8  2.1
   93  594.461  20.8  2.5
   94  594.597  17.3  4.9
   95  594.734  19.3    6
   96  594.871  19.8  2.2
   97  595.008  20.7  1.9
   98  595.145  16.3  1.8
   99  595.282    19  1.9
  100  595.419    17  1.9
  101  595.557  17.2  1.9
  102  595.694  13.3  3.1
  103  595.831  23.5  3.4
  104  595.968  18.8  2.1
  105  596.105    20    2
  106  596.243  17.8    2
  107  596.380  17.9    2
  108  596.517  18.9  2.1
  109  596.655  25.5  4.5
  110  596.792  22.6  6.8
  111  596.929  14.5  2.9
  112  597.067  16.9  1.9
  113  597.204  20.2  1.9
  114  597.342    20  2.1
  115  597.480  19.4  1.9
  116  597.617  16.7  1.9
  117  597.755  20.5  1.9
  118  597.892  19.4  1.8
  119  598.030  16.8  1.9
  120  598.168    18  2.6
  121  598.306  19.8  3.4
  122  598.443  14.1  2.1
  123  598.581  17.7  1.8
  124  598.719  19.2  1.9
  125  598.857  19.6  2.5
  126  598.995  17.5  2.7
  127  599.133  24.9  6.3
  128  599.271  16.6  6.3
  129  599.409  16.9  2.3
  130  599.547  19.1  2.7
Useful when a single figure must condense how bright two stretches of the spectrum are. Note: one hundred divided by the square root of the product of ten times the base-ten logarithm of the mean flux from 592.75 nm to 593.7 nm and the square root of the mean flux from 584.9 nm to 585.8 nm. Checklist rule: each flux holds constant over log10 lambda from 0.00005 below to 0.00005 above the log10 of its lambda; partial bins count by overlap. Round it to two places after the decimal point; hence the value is 13.20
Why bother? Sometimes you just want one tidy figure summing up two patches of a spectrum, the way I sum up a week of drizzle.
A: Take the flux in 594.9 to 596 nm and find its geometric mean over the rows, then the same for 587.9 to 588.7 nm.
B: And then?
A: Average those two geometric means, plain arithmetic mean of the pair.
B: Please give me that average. 18.9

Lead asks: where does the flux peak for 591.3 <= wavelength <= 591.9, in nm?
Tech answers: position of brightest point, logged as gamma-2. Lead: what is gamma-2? 591.321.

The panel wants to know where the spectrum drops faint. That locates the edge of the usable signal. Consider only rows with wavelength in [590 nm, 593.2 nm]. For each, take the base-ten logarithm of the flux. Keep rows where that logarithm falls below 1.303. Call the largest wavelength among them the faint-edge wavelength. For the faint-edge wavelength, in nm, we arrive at 593.093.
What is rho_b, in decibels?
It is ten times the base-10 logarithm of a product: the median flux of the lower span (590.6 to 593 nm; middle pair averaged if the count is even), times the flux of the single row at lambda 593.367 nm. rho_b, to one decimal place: 26.5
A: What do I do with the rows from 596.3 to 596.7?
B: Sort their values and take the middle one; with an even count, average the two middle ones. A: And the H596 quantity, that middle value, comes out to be 18.9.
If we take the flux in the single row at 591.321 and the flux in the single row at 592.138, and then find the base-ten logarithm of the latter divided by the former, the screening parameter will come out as -0.12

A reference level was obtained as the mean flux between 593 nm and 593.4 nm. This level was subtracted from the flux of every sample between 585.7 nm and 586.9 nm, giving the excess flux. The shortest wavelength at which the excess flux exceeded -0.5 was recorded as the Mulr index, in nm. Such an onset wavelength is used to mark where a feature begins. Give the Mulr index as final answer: 586.034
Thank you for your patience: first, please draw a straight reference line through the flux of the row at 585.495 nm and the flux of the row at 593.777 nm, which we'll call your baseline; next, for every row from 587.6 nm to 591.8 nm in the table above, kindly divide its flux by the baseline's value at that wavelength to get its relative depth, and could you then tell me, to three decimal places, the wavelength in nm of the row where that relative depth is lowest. 588.739 nm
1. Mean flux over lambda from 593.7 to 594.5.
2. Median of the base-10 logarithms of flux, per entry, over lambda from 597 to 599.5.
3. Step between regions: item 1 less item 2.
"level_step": 17.7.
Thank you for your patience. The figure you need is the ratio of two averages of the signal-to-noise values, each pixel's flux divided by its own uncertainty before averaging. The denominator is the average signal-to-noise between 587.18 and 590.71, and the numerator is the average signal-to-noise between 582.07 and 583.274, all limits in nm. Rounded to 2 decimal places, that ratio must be 0.77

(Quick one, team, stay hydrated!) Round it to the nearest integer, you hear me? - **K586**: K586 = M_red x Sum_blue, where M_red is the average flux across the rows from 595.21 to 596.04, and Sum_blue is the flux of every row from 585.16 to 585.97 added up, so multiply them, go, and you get 2056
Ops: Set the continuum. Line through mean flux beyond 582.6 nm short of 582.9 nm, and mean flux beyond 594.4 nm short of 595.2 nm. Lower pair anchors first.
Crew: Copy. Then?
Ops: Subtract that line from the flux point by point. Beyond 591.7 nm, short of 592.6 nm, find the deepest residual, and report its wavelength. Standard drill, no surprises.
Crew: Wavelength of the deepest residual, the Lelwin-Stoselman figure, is 591.729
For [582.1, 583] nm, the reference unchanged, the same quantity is 582.134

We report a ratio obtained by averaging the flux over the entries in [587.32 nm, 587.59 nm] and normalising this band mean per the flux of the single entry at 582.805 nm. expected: 0.94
